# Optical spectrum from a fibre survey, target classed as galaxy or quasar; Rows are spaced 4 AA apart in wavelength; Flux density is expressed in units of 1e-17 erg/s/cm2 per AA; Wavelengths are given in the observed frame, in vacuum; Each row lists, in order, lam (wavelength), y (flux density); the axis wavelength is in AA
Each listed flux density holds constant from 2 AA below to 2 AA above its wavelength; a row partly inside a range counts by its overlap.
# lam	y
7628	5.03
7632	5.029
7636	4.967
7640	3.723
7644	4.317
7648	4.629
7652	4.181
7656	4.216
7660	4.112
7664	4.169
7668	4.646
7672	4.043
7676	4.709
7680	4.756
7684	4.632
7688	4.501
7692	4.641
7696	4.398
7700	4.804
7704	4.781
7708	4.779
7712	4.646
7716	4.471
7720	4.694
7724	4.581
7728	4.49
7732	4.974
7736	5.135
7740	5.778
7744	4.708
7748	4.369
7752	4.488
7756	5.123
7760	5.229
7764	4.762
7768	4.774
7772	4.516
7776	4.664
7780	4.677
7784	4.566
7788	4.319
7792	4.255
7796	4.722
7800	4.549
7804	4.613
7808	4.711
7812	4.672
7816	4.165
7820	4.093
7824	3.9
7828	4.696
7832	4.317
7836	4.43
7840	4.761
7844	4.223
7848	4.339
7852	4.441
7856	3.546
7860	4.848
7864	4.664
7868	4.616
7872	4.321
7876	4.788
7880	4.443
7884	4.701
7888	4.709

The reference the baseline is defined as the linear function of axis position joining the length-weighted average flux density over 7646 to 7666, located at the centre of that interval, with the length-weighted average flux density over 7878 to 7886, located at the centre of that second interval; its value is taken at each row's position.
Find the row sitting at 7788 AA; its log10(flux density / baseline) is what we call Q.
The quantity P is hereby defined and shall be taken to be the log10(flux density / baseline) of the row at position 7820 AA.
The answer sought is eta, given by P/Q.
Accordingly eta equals 3.3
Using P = -0.04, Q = -0.012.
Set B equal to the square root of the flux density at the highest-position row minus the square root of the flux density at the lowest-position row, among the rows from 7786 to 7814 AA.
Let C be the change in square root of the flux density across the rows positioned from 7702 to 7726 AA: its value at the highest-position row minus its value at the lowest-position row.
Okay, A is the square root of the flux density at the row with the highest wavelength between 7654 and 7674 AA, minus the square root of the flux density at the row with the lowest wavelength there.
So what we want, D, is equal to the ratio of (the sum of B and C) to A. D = -0.9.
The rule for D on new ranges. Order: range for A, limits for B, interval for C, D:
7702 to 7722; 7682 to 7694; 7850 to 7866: -2.7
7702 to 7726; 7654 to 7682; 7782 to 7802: -2.7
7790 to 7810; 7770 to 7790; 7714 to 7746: 0.1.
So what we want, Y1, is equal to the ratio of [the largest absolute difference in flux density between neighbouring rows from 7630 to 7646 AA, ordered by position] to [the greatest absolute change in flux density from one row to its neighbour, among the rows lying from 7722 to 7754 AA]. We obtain 1.2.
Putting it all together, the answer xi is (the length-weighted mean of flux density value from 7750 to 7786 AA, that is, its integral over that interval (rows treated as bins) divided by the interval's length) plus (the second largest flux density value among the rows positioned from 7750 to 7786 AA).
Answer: 9.9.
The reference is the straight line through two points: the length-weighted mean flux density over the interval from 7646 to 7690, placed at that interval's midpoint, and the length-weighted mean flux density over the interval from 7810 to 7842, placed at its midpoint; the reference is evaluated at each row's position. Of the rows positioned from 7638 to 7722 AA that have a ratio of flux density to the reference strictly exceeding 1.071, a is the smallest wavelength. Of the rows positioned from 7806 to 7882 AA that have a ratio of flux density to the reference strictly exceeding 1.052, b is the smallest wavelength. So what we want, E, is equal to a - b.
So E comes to -128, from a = 7680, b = 7808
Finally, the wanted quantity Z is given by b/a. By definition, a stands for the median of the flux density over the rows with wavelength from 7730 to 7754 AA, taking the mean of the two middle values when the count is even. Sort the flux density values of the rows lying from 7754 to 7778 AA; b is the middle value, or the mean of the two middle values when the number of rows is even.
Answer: 0.98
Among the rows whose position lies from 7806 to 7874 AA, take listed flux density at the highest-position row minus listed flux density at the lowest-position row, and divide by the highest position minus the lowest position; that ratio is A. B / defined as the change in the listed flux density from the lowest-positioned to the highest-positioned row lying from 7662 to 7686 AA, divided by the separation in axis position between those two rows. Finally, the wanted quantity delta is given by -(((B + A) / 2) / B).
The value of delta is -0.4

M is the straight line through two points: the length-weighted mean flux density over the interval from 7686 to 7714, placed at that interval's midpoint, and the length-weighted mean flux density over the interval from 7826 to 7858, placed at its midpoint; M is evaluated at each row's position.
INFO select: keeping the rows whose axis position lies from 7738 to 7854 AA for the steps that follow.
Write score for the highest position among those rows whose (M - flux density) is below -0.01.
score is 7852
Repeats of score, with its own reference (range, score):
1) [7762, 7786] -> 7784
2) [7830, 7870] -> 7868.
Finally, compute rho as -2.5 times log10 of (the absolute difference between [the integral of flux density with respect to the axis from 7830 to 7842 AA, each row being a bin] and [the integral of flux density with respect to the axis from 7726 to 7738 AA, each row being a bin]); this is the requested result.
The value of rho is -1.6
